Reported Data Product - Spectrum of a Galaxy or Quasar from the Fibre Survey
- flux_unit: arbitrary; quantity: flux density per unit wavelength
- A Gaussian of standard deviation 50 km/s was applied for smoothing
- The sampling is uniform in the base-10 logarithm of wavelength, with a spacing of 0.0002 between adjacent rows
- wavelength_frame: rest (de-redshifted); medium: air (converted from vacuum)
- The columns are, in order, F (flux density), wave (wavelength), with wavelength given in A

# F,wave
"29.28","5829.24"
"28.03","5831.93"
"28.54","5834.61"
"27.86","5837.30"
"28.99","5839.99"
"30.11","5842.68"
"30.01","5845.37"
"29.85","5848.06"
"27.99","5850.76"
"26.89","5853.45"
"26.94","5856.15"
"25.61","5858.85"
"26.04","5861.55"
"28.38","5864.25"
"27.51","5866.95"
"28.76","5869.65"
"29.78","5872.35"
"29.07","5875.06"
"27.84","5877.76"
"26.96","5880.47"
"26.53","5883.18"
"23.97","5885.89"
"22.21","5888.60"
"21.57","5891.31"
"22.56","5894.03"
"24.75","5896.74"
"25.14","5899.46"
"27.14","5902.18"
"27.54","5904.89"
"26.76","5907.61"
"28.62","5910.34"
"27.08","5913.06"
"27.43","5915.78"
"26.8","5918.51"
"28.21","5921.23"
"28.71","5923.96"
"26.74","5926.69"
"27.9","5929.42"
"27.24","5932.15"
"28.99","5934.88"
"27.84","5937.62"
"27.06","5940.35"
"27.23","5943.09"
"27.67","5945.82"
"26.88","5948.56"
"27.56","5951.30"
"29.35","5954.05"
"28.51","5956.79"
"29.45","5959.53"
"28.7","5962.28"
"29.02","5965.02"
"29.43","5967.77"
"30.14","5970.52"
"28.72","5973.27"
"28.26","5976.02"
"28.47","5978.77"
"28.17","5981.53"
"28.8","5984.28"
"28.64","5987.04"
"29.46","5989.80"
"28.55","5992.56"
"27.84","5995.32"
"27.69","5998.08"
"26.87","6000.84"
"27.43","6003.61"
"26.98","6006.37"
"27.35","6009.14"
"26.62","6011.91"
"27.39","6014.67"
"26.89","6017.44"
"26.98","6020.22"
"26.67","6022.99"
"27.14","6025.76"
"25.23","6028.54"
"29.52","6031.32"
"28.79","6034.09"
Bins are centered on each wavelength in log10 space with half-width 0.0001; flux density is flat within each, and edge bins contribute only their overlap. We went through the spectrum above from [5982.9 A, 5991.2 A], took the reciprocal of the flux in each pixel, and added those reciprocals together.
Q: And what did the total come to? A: 0.10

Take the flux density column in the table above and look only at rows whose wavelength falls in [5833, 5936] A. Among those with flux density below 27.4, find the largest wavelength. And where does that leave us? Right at 5932.15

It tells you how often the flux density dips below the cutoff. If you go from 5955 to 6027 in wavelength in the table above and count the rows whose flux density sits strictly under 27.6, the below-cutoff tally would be 10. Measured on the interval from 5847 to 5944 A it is 23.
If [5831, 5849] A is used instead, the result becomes 0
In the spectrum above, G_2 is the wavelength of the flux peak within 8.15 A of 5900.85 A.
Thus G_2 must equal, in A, 5904.89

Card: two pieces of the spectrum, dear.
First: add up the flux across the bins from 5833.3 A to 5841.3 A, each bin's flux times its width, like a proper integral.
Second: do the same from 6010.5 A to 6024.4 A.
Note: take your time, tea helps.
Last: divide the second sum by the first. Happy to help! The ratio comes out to 1.6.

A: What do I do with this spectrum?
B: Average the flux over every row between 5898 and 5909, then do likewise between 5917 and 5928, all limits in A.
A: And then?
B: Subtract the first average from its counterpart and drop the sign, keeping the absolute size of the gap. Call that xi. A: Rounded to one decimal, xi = 1.0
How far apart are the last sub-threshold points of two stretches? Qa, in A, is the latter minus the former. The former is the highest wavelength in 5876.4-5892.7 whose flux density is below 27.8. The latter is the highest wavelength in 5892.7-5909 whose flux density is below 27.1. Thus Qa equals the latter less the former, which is 16.3 A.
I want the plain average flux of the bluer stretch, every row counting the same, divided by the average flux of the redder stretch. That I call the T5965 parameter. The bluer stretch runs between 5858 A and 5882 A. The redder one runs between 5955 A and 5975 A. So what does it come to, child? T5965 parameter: 0.95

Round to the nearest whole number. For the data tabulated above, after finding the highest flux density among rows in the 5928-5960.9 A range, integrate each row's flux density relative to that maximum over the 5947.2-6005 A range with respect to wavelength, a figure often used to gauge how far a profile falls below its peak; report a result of -56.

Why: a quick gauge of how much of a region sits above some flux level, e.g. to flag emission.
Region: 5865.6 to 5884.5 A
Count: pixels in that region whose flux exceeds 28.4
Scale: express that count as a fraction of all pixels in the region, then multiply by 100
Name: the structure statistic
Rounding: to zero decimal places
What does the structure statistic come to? 43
